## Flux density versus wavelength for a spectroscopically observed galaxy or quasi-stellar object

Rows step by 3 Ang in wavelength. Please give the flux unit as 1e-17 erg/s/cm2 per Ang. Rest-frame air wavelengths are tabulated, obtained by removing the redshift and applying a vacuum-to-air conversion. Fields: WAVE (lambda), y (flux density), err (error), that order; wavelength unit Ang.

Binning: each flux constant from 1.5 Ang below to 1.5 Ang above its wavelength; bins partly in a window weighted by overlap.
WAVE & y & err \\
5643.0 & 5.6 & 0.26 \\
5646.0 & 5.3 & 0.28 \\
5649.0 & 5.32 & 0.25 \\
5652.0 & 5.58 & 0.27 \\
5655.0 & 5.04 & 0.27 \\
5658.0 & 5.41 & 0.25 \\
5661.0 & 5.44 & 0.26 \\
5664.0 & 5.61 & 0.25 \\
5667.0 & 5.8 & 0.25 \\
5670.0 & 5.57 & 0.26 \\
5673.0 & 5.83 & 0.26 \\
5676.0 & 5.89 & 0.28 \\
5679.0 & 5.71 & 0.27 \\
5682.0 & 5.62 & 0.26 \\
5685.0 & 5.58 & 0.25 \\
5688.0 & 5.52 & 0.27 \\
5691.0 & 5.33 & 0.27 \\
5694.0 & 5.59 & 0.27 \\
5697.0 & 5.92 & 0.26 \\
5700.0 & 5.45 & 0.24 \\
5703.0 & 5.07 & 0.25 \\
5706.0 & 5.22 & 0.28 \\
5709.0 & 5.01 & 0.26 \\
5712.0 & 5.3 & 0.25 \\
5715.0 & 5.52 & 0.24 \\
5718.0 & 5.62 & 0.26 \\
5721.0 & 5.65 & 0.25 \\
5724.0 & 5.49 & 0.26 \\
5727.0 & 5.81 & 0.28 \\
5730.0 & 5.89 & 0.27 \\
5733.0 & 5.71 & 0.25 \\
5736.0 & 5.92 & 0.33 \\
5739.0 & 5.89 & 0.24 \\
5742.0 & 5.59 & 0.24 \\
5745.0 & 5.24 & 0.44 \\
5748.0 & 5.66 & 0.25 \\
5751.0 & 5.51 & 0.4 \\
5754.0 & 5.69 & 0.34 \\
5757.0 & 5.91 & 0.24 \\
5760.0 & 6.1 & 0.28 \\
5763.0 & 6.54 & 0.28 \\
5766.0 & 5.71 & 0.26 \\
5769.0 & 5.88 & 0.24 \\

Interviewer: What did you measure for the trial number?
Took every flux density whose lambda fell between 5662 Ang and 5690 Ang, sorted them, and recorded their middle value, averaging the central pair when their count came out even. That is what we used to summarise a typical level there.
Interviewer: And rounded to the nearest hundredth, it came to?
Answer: 5.62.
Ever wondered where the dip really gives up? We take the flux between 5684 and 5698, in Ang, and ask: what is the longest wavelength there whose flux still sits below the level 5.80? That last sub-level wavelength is 5694.0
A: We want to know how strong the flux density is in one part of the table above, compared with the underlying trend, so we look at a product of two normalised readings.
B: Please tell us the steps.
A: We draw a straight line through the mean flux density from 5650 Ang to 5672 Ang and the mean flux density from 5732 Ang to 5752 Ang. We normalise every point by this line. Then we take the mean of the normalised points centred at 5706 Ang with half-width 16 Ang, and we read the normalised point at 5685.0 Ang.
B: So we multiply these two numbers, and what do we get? 0.98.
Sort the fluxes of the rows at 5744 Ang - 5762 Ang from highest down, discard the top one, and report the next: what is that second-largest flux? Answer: 5.91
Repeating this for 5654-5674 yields 5.8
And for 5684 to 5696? 5.58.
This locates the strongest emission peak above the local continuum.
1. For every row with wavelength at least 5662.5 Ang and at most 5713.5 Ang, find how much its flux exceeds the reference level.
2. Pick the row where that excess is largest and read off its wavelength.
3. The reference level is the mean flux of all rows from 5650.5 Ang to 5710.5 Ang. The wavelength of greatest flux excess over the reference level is 5697.0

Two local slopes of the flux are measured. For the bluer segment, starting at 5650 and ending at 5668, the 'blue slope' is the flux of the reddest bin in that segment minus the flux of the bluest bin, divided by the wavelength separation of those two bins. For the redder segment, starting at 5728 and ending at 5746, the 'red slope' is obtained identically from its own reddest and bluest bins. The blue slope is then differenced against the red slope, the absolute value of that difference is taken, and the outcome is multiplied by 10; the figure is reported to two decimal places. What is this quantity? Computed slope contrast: 0.58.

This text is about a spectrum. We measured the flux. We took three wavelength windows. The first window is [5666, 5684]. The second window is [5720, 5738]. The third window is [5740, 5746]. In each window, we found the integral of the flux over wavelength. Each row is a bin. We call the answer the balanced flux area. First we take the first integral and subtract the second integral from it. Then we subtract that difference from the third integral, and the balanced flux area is 33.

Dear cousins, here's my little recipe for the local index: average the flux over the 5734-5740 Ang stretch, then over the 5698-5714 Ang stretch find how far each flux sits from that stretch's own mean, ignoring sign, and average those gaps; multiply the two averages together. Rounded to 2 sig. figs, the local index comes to 0.80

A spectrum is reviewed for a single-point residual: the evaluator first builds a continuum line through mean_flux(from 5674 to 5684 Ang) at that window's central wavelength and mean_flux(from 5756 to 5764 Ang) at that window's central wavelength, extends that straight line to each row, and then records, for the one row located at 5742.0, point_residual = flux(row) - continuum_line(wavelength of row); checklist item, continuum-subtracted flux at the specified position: -0.5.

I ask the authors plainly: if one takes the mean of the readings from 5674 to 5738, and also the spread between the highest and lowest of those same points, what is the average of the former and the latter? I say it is 3.24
